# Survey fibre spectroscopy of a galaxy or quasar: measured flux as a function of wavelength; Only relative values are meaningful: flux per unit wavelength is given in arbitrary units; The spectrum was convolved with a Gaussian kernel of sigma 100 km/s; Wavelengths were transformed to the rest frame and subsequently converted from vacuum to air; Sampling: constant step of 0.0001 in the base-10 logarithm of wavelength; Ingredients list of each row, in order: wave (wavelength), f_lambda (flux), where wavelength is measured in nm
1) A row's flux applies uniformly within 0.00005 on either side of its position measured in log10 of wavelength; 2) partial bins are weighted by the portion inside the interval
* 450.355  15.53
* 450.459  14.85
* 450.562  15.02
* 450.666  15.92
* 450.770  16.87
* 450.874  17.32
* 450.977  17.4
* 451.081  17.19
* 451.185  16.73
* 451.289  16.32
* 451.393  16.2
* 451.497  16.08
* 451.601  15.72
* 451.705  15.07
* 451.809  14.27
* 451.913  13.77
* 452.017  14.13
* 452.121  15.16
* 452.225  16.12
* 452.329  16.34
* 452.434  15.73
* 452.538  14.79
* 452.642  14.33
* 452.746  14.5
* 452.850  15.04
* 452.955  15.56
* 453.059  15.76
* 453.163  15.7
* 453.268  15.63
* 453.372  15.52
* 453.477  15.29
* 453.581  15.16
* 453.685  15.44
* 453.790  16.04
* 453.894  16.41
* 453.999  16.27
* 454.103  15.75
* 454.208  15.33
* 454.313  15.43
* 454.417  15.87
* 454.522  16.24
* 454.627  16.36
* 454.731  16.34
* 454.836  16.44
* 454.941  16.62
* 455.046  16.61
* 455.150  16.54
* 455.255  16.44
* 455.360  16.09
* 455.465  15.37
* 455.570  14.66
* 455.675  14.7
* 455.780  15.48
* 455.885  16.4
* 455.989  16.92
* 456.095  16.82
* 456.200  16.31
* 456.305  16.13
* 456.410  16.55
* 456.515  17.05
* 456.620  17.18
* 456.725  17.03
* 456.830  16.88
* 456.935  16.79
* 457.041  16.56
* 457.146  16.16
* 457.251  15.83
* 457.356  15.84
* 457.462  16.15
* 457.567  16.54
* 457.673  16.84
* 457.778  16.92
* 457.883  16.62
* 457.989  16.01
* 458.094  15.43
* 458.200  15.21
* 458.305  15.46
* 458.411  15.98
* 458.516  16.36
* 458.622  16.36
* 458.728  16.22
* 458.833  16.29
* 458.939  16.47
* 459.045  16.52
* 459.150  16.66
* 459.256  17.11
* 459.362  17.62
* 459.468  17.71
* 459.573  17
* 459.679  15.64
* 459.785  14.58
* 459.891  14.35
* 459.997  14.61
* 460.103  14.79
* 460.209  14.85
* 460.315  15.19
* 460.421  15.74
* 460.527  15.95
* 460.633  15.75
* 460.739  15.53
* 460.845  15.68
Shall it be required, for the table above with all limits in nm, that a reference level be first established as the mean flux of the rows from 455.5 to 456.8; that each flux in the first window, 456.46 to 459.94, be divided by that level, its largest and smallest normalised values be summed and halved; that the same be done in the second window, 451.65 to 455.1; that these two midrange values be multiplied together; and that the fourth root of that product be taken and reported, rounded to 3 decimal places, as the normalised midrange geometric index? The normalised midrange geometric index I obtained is 0.979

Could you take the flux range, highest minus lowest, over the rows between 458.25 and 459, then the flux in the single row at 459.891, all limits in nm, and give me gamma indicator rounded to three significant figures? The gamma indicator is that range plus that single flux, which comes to 15.4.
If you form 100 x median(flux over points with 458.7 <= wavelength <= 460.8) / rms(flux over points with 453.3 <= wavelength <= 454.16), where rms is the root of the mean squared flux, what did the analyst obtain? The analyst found 101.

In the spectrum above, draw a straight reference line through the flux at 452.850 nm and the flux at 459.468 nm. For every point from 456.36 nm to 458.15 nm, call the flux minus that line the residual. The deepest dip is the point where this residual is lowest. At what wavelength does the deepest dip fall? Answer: 458.094 nm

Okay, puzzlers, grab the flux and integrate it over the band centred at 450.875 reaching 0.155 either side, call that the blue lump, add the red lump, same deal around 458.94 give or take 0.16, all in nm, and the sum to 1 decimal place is 10.6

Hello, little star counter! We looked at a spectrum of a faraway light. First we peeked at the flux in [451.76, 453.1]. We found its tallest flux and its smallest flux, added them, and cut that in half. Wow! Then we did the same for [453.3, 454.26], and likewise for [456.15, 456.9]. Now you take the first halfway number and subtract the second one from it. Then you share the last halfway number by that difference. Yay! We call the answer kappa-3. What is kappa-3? -23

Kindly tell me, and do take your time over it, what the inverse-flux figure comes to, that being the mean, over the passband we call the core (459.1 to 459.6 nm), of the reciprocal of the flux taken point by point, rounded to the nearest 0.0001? 0.0581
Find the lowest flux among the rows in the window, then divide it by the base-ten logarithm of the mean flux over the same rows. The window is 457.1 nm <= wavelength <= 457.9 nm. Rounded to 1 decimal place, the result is 13.0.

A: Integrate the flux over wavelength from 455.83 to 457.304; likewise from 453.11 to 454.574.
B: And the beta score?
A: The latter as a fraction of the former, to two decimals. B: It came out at 0.94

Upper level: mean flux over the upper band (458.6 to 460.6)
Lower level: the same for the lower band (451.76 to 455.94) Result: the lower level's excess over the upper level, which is -0.4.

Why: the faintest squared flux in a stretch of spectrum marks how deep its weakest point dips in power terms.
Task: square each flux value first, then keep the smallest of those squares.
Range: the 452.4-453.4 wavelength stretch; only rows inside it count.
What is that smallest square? 205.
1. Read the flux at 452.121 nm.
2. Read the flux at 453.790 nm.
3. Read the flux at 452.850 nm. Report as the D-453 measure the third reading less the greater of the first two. -1.0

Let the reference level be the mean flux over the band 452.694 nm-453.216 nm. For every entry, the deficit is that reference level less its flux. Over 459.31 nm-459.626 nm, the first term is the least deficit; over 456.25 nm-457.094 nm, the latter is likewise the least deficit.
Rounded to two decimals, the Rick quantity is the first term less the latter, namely -0.53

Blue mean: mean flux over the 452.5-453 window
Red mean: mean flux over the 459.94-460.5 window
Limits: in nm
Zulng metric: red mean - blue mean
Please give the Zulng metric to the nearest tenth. 0.2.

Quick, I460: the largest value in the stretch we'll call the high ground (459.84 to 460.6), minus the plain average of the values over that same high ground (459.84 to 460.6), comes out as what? 0.9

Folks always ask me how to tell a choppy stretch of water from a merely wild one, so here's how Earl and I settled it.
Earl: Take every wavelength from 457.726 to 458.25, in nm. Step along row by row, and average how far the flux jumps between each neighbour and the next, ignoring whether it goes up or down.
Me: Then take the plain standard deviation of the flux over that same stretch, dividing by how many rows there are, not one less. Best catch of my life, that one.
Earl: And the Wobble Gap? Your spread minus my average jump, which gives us 0.23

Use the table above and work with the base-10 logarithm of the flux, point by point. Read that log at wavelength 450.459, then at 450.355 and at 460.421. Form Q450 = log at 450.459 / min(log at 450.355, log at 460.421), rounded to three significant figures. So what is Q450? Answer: 0.984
